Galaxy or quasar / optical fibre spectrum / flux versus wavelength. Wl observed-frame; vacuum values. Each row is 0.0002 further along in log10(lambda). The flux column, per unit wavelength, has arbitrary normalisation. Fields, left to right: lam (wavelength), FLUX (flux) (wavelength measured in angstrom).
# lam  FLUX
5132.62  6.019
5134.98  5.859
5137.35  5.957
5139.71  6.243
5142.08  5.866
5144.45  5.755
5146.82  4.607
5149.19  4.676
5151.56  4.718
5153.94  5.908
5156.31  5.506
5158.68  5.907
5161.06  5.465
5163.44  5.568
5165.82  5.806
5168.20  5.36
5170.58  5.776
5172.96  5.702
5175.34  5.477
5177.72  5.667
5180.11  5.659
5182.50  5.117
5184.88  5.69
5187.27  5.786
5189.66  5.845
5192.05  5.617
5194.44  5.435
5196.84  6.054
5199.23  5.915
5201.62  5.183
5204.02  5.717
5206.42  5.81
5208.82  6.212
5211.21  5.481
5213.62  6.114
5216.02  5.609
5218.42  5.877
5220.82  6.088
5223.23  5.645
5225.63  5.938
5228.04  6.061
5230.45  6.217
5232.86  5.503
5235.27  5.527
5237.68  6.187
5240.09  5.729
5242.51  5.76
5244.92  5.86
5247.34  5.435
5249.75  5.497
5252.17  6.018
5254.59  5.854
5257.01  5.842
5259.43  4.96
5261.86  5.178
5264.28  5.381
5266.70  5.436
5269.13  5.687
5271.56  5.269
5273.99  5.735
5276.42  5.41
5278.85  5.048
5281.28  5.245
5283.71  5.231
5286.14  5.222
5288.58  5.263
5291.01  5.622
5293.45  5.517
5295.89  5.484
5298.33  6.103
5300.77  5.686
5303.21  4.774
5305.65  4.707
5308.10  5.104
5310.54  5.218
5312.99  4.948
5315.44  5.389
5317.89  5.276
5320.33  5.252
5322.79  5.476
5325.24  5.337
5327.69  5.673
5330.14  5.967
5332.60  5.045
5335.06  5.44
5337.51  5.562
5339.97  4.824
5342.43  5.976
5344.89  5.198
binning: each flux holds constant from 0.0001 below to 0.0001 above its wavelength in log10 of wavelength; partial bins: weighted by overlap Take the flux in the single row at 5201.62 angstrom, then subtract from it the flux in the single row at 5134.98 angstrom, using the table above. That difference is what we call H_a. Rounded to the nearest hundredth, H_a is -0.68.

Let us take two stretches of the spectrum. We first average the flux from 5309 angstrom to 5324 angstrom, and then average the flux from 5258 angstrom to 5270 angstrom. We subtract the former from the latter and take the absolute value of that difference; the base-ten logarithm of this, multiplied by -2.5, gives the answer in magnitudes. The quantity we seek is 2.9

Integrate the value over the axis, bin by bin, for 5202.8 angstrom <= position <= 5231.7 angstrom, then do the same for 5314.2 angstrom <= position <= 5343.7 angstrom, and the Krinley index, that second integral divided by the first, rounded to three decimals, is 0.941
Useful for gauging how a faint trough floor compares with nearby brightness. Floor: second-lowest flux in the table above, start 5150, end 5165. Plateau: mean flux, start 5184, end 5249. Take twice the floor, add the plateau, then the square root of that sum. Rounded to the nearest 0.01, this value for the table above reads 4.09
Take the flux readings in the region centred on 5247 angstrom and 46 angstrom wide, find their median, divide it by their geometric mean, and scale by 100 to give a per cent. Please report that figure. 101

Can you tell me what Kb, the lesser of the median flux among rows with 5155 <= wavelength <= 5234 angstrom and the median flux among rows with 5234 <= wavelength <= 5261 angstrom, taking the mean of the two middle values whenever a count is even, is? 5.7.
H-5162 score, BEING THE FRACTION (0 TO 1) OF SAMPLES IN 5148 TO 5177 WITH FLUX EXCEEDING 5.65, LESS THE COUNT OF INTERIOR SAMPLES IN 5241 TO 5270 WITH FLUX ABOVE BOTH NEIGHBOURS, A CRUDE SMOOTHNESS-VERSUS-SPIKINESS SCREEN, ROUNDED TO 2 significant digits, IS -1.6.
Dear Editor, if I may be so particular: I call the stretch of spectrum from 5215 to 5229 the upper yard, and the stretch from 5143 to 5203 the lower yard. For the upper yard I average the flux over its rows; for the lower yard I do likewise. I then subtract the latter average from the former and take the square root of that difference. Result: 0.58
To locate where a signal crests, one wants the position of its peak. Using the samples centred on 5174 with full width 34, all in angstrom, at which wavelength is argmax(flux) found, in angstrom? 5158.68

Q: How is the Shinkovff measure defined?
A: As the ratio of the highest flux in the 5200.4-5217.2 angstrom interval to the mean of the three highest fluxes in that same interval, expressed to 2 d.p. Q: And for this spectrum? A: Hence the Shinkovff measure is 1.03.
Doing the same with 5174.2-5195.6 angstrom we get 1.01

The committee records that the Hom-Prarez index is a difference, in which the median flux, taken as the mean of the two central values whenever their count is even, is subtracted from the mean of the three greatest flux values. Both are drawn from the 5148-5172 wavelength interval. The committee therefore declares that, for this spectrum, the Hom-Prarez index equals 0.34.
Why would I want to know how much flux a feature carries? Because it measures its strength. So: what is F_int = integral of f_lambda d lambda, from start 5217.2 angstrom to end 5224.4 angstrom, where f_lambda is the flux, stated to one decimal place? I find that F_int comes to 42.3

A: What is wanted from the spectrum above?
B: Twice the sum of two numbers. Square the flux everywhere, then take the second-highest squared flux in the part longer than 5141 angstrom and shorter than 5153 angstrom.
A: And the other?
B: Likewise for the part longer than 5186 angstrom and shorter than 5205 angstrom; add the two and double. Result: 136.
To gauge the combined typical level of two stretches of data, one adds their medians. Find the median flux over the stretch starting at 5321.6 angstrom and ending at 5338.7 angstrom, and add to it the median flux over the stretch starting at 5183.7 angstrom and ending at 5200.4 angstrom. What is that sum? 11.3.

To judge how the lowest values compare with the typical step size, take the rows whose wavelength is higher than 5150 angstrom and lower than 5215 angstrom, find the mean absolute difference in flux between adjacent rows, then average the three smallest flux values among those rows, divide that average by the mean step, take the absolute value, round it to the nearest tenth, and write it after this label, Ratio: 13.4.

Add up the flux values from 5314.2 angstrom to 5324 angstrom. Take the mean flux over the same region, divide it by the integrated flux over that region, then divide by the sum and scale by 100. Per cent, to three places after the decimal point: 0.477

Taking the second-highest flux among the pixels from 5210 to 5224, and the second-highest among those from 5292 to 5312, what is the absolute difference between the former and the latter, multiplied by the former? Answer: 2.45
